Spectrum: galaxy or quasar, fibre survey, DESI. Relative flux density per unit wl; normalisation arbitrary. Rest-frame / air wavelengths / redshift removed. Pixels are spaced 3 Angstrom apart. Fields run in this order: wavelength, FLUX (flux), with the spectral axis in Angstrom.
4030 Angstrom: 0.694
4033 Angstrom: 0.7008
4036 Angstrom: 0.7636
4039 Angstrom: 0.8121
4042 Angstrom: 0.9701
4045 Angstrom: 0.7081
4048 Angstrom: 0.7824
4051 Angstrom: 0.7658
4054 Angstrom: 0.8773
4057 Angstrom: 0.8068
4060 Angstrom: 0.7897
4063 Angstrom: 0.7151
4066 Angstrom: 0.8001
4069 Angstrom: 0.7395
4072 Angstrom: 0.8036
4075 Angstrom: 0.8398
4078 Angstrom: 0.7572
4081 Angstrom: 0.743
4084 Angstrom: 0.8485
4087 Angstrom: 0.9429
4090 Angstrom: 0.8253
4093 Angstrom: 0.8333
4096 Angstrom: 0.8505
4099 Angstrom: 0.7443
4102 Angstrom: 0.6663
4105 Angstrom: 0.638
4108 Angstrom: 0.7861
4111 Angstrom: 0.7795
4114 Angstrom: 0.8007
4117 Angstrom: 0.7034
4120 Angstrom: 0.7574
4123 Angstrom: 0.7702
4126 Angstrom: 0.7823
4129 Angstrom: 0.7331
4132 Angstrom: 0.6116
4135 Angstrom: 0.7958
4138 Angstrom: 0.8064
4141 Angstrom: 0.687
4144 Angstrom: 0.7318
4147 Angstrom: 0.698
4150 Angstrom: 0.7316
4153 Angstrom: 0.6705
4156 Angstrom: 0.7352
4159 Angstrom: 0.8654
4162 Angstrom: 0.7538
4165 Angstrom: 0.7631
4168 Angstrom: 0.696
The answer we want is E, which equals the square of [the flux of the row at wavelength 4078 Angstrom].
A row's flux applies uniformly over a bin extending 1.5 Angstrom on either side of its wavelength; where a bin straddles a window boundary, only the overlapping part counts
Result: 0.57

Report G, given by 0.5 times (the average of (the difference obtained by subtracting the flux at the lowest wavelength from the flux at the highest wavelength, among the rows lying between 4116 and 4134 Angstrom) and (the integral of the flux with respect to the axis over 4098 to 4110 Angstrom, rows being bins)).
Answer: 2.1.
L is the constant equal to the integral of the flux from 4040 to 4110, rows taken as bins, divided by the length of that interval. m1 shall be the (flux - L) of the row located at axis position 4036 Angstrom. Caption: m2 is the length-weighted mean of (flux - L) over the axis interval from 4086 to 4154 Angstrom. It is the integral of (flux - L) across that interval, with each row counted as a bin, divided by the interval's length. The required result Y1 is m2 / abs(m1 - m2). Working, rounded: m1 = -0.03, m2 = -0.039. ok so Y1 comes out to -3.9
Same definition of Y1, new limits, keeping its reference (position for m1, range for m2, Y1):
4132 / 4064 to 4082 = -0.1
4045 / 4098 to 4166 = -1.7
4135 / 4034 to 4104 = 2.8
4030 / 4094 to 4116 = -0.7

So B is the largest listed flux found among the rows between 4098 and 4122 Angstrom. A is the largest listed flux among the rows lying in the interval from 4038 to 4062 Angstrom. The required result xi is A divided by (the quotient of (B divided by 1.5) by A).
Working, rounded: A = 0.9701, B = 0.8007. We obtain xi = 1.76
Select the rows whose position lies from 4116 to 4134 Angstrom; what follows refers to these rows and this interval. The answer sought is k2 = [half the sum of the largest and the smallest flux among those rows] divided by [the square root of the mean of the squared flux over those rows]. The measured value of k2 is 0.957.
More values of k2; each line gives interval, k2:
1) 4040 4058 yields 1.020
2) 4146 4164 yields 1.031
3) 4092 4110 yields 0.983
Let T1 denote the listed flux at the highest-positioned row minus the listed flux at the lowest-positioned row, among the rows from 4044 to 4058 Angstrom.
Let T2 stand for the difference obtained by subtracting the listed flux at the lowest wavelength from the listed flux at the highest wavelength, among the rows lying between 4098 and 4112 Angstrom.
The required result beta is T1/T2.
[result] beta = 2.8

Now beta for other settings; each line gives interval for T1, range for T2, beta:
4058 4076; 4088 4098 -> 2.0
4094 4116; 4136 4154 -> 0.4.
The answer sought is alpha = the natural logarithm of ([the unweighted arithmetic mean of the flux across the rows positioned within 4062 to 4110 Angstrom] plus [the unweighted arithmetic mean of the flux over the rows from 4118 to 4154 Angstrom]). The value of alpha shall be 0.415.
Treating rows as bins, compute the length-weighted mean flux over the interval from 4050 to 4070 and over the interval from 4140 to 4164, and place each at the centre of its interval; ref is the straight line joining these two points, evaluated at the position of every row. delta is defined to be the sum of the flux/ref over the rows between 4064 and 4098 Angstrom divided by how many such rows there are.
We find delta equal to 1.05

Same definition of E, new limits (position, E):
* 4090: 0.68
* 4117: 0.49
